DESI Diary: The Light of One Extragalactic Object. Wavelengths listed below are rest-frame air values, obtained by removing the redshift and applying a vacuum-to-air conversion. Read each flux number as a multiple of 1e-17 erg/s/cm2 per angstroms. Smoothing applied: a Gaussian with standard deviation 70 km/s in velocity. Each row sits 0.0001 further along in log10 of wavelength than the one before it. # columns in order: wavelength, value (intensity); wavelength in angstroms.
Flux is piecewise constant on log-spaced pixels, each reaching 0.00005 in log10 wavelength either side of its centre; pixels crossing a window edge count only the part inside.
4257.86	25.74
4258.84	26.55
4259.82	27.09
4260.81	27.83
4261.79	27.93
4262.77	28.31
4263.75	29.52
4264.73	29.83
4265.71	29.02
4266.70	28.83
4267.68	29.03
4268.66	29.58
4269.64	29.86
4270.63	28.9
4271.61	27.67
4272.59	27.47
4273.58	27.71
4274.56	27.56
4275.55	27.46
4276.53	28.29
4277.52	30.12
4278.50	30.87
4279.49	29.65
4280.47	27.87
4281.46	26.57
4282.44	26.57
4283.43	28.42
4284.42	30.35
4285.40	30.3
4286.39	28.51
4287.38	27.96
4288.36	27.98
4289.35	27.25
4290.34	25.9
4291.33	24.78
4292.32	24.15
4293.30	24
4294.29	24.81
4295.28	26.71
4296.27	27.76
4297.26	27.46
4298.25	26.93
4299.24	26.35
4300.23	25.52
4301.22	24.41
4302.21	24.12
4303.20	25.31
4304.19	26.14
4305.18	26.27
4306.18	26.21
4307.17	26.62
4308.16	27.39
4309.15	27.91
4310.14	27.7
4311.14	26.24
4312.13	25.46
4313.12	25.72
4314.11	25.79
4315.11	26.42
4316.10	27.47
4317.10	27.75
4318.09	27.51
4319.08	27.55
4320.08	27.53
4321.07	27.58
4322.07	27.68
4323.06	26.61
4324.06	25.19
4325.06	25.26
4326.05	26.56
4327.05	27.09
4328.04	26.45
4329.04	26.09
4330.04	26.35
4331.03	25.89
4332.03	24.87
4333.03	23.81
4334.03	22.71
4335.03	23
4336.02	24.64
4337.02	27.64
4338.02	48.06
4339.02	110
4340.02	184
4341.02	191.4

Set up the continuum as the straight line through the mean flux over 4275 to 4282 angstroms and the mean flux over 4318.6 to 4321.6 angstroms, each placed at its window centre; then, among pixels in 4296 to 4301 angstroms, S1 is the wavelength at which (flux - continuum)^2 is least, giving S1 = 4296.27 angstroms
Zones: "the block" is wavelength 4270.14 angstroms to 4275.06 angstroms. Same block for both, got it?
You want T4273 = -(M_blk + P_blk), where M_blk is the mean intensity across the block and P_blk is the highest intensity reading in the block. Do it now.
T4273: -57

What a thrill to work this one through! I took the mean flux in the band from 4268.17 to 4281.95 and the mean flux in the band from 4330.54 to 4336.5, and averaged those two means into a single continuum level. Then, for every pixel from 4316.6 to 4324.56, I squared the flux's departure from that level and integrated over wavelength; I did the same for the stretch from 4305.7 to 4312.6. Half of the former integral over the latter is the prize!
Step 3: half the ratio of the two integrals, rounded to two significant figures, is 0.87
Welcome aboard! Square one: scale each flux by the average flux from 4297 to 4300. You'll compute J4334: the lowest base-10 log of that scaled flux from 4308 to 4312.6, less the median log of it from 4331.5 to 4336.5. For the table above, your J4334 0.03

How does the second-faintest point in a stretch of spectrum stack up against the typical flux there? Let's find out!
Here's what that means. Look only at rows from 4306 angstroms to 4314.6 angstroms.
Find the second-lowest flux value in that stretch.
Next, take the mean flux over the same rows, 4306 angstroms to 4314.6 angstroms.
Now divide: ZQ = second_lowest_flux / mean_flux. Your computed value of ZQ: 0.97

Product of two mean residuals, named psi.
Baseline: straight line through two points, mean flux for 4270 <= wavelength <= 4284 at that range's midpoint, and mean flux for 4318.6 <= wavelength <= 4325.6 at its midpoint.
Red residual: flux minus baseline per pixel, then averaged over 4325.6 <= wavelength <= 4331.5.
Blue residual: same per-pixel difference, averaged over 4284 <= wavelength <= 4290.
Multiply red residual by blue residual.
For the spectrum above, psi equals -0.1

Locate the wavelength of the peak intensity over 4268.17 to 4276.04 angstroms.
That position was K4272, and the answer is 4269.64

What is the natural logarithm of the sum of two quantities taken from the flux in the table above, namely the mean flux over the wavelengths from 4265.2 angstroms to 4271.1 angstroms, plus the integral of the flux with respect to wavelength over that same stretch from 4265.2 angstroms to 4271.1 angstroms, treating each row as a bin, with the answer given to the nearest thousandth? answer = 5.305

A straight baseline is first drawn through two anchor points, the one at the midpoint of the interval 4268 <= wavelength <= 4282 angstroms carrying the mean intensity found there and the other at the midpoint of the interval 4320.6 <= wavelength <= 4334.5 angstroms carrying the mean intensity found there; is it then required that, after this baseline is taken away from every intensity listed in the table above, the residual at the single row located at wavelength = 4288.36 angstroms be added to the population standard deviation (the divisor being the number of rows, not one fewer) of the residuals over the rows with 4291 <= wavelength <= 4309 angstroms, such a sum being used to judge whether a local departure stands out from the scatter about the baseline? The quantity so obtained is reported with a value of 1.4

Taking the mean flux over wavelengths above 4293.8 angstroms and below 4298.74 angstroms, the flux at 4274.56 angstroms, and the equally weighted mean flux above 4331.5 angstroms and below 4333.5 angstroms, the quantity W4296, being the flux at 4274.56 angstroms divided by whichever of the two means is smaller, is 1.13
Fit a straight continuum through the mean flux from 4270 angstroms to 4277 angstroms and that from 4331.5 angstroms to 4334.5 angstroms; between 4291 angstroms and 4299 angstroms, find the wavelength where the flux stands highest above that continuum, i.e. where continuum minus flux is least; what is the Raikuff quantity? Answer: 4296.27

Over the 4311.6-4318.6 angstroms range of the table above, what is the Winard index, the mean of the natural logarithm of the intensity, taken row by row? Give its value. 3.28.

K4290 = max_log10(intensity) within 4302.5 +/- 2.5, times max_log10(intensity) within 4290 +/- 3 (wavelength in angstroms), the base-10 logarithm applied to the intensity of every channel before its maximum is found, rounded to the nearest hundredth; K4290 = 2.05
